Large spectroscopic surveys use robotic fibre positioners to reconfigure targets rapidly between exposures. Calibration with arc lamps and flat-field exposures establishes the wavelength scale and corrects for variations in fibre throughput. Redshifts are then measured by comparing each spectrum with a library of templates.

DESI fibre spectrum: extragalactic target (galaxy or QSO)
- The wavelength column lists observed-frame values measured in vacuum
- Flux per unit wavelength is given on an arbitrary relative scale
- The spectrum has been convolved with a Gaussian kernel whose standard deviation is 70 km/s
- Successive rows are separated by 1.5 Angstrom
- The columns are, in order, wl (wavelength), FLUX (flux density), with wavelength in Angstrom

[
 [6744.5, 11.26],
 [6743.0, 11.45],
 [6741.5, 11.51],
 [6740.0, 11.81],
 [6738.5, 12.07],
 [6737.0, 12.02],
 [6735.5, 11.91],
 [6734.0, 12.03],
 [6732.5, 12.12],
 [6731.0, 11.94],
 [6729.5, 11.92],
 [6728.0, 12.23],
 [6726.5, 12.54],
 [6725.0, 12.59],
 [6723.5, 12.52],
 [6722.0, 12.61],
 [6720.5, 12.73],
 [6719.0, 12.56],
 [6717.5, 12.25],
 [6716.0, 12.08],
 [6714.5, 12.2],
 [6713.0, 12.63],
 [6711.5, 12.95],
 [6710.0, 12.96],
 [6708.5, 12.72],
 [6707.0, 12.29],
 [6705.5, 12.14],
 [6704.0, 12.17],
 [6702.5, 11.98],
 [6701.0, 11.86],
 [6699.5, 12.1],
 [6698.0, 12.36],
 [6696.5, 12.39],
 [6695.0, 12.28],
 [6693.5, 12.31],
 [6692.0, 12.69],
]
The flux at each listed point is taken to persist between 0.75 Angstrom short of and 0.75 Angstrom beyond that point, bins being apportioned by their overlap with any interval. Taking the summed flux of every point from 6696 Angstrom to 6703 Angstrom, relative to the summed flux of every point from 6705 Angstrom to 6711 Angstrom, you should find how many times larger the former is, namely 1.2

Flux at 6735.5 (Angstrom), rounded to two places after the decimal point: 11.91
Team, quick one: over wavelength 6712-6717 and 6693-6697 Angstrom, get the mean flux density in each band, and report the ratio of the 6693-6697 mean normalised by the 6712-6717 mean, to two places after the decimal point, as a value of 1.00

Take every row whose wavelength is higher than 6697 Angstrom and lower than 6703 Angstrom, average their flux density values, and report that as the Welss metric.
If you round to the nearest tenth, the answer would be 12.1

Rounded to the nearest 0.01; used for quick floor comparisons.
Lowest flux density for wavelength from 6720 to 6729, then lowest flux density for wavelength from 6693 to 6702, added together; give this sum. 24.09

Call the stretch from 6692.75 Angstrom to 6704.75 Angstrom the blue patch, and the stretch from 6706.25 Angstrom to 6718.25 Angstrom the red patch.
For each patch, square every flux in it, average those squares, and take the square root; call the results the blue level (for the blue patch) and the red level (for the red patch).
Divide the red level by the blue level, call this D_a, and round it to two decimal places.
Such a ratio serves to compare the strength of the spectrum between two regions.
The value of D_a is 1.03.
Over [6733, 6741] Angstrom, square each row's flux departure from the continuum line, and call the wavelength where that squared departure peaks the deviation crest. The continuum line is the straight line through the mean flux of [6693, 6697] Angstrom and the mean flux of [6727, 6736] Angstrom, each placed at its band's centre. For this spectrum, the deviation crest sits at 6740.0 Angstrom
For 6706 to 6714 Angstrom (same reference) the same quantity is 6711.5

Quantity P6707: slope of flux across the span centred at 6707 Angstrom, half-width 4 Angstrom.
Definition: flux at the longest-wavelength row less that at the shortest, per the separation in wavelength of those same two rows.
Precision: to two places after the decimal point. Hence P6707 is 0.13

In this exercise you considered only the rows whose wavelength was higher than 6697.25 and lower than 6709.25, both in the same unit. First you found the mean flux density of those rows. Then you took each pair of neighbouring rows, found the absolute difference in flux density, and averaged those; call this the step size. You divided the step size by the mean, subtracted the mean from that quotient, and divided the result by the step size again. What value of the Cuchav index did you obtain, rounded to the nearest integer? -60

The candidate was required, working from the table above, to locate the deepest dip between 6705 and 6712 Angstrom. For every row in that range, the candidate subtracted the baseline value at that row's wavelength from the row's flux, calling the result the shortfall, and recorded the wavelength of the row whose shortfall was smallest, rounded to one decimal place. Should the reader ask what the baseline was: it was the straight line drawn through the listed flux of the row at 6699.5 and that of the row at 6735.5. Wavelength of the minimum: 6705.5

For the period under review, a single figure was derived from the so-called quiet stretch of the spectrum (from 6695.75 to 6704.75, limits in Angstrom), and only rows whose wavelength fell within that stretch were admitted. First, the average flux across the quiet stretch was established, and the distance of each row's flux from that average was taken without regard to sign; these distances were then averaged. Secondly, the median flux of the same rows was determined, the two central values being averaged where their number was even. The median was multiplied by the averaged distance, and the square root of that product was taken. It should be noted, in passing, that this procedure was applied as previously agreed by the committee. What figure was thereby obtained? 1.41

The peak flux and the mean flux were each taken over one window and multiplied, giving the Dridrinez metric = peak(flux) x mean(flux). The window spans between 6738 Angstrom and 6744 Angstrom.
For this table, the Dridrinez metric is 141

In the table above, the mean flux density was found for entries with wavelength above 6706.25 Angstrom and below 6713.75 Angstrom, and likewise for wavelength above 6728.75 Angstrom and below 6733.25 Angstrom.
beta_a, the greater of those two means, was 12.7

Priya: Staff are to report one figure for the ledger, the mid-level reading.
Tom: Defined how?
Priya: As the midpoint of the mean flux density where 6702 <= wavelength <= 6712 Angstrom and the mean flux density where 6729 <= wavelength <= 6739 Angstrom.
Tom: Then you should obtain 12.2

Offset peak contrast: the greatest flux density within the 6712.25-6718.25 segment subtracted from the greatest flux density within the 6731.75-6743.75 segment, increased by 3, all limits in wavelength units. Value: 2.49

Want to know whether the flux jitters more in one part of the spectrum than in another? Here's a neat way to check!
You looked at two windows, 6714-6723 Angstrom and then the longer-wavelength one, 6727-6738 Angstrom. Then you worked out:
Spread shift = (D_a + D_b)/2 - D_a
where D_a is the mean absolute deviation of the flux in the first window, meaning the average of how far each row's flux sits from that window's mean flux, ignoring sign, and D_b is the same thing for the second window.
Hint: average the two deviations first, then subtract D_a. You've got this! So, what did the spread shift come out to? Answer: -0.07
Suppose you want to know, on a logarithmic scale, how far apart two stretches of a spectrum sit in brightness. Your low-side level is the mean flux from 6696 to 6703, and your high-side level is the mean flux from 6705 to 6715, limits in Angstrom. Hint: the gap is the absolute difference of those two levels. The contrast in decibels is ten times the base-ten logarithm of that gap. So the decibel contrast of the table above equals -4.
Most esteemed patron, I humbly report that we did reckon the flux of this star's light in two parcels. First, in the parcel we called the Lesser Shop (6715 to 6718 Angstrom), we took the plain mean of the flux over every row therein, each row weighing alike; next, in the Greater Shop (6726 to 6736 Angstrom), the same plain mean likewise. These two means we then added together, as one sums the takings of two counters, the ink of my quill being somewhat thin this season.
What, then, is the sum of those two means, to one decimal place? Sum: 24.3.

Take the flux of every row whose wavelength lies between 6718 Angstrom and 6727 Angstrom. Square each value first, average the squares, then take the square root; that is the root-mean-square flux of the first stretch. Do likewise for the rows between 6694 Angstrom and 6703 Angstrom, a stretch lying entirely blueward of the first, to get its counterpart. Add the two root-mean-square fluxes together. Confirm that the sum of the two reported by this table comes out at 24.8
